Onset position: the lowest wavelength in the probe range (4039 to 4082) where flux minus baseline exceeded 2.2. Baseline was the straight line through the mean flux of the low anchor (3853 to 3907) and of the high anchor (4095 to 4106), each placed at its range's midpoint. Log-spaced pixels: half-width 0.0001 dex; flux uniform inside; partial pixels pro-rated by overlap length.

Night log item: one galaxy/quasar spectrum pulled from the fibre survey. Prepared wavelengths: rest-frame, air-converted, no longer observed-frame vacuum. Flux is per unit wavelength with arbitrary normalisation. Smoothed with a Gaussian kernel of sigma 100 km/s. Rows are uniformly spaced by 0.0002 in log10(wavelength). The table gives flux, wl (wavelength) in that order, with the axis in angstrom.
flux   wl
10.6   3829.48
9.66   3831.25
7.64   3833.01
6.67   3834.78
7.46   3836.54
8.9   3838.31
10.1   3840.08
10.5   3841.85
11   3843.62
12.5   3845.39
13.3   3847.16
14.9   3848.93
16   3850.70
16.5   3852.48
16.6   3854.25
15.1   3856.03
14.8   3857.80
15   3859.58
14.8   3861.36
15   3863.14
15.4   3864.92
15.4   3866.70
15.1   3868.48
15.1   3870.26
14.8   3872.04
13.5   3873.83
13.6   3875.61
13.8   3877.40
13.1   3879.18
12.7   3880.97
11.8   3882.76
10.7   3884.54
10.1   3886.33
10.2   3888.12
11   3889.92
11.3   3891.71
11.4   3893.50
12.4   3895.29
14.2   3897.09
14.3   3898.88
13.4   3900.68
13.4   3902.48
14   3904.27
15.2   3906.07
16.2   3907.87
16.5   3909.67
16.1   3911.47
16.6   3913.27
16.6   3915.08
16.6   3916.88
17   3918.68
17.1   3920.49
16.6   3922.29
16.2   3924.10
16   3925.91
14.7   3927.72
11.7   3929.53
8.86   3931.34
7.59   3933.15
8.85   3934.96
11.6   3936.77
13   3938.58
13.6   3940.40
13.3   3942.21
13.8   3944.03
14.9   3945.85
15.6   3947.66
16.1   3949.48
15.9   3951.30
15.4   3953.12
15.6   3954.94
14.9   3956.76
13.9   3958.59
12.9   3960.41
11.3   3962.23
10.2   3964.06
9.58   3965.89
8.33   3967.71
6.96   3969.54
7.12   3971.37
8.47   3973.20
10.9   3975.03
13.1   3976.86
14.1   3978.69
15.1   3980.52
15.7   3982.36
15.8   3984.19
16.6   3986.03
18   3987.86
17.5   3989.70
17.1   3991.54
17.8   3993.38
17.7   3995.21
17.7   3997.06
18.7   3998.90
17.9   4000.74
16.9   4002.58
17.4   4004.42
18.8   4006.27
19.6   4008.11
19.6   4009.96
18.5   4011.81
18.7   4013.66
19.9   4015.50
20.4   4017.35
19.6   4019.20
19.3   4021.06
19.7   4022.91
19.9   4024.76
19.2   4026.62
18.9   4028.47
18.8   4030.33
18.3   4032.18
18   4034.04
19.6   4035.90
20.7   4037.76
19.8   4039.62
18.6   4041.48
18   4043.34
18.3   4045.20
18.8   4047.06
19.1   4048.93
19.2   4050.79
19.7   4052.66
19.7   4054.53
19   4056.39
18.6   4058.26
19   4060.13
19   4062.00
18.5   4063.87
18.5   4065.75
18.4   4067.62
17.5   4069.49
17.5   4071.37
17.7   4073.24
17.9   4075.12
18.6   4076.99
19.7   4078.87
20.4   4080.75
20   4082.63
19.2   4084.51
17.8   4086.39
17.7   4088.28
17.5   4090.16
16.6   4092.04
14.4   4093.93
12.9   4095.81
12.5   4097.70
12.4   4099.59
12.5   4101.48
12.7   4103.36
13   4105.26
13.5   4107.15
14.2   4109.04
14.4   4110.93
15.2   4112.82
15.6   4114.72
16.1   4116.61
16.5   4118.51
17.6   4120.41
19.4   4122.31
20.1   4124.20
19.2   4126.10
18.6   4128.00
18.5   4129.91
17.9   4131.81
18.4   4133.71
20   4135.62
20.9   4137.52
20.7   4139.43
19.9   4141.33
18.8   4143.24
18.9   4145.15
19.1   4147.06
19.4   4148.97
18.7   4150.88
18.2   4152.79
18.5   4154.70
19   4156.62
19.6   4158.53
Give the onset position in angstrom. 4039.62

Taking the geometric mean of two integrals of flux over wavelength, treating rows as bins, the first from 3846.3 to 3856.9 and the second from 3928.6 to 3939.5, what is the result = 135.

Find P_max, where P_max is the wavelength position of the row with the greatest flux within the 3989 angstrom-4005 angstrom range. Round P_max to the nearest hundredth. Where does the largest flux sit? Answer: 3998.90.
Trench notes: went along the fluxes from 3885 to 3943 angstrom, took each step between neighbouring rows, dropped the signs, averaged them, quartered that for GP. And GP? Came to 0.205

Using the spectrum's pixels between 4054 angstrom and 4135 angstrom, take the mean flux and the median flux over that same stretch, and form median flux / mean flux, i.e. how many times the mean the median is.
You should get 1.04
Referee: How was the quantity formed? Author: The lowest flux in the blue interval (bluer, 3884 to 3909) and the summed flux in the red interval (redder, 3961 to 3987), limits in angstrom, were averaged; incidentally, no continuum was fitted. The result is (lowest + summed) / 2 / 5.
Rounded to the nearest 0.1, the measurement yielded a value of 17.3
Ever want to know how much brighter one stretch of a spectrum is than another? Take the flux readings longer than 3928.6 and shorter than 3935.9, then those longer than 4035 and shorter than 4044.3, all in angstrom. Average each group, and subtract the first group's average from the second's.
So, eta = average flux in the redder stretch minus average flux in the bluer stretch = 10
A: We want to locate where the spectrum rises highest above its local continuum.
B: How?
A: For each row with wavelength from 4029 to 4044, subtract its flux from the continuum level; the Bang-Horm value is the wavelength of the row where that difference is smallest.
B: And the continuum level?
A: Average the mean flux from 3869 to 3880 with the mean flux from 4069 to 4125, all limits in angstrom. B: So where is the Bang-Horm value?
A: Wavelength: 4037.76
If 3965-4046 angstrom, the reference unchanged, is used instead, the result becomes 4037.76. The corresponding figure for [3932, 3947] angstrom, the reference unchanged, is 3945.85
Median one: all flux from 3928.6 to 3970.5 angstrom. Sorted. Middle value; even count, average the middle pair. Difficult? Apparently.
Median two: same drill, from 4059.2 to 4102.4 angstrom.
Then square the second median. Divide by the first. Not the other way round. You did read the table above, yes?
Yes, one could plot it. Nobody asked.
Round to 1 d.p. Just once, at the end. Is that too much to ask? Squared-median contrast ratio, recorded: 24.4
